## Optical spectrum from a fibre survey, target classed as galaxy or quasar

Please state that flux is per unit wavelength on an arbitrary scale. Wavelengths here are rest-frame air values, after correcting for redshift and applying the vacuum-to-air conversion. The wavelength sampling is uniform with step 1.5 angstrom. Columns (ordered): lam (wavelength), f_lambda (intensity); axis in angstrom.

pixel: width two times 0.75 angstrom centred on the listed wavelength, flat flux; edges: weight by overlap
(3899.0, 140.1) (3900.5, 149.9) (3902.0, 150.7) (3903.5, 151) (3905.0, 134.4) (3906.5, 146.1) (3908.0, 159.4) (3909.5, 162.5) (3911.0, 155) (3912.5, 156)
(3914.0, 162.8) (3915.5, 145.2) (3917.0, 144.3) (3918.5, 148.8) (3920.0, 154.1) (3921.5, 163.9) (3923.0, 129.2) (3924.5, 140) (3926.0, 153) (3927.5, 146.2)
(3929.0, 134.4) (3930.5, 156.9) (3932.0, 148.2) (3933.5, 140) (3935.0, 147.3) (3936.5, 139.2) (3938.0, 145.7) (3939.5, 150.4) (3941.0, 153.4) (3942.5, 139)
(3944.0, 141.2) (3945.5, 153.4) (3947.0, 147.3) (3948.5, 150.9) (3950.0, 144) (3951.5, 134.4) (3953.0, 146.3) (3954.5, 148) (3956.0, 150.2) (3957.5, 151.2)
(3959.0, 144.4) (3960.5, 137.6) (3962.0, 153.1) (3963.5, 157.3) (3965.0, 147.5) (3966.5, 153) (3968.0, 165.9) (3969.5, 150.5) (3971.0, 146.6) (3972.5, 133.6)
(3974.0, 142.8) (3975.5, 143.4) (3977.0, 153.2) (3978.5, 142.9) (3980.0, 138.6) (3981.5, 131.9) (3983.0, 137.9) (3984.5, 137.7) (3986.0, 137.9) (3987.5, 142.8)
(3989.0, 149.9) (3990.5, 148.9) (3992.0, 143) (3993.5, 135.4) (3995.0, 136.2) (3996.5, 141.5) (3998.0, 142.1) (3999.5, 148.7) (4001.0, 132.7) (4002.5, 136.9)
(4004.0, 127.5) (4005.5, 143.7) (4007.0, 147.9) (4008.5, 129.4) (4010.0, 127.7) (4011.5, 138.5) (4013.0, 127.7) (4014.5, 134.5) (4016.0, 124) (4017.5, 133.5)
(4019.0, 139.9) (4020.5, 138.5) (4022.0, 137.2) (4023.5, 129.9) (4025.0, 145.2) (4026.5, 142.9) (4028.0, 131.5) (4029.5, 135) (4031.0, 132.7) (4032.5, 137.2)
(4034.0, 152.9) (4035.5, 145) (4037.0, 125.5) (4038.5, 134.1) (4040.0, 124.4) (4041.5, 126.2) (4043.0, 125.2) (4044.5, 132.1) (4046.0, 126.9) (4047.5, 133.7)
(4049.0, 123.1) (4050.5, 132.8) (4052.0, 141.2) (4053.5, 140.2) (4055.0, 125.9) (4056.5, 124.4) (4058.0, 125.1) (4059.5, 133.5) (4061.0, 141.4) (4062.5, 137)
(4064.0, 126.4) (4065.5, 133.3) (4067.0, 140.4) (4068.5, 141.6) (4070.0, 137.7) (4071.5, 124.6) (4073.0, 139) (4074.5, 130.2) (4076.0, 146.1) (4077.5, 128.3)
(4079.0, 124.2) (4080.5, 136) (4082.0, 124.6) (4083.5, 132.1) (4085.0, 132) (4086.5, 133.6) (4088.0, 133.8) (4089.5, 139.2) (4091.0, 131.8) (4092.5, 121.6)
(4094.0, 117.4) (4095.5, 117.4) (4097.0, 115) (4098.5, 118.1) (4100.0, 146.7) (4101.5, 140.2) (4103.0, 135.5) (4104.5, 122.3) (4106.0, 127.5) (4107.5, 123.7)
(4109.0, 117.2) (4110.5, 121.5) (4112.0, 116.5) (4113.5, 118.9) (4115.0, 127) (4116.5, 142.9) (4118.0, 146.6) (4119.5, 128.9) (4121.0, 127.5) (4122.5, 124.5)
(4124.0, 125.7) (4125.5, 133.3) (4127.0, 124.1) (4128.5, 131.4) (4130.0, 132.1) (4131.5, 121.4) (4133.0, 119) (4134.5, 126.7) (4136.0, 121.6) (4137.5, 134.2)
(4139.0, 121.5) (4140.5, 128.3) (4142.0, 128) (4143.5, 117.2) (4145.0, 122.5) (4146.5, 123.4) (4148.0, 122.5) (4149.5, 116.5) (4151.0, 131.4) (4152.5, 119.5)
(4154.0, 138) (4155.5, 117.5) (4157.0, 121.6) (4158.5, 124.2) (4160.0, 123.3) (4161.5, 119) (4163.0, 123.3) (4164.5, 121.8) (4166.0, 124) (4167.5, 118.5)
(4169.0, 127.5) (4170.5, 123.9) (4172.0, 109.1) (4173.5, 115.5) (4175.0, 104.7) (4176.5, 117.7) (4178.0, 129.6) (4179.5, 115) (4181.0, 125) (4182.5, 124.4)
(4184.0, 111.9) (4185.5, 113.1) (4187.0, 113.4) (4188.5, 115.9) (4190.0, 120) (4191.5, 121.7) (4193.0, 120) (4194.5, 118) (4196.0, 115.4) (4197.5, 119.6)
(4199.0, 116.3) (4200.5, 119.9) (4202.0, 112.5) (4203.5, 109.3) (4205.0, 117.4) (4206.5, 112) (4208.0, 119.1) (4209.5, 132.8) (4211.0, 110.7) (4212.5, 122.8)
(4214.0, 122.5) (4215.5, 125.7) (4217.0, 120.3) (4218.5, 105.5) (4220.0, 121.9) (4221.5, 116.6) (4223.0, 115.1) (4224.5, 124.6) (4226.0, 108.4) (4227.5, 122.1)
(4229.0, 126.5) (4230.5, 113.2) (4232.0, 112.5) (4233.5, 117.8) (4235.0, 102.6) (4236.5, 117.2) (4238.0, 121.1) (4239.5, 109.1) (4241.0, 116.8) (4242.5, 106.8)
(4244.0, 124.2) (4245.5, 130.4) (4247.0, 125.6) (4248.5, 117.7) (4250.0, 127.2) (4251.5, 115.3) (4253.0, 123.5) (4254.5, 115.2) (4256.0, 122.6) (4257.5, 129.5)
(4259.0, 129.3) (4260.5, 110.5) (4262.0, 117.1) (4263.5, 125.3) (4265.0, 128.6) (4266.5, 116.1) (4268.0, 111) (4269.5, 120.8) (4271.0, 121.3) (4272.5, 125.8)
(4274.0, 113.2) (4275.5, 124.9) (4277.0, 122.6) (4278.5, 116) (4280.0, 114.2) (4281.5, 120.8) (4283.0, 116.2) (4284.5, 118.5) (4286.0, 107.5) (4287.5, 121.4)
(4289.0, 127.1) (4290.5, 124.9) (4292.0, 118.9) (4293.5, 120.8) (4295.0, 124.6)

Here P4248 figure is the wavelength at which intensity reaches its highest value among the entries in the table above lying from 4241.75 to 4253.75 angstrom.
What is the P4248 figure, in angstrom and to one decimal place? 4245.5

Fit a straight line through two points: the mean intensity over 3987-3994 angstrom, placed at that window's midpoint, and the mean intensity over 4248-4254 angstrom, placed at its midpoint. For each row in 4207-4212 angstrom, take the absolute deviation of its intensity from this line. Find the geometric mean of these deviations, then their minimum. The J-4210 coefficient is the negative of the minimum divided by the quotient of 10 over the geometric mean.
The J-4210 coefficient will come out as -4.8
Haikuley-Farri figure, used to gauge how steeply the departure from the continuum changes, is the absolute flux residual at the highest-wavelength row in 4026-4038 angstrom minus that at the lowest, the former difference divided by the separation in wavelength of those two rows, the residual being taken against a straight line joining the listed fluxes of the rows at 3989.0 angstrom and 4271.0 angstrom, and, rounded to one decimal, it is 1.6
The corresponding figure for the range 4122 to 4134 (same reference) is 0.4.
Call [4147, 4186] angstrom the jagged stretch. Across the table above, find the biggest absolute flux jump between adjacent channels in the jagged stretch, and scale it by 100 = 2050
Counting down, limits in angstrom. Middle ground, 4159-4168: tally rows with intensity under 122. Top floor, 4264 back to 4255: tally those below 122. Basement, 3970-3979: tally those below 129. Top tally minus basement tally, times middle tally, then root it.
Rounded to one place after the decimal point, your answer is 2.4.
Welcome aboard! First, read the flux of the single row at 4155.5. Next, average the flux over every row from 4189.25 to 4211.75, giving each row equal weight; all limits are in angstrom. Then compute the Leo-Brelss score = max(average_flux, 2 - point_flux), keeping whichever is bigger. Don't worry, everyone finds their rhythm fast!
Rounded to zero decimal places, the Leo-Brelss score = 118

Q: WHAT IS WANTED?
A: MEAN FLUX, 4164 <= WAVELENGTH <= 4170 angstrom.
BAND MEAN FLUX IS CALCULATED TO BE 123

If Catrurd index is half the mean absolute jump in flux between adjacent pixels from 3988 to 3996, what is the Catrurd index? 1.9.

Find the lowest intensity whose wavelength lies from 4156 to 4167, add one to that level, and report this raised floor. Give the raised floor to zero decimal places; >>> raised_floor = 120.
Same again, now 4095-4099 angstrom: 116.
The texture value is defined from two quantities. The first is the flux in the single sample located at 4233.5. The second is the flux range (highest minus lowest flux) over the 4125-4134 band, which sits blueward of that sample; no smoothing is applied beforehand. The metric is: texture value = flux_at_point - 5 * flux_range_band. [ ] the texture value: 46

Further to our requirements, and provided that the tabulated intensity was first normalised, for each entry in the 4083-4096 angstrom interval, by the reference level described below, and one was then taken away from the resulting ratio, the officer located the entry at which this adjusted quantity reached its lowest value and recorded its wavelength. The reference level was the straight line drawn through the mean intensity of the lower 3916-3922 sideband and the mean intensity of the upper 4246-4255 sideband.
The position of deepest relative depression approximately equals 4094.0 angstrom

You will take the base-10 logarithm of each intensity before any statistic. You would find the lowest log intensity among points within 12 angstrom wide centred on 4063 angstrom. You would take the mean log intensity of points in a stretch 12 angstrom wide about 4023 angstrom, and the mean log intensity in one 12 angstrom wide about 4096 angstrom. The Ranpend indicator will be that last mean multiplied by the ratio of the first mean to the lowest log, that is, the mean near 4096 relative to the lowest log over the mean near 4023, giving 2.14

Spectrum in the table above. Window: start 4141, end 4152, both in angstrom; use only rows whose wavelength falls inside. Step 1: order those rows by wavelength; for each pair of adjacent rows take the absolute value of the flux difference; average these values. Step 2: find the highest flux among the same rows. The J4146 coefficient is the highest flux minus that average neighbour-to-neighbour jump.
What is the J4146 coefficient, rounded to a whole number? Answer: 125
